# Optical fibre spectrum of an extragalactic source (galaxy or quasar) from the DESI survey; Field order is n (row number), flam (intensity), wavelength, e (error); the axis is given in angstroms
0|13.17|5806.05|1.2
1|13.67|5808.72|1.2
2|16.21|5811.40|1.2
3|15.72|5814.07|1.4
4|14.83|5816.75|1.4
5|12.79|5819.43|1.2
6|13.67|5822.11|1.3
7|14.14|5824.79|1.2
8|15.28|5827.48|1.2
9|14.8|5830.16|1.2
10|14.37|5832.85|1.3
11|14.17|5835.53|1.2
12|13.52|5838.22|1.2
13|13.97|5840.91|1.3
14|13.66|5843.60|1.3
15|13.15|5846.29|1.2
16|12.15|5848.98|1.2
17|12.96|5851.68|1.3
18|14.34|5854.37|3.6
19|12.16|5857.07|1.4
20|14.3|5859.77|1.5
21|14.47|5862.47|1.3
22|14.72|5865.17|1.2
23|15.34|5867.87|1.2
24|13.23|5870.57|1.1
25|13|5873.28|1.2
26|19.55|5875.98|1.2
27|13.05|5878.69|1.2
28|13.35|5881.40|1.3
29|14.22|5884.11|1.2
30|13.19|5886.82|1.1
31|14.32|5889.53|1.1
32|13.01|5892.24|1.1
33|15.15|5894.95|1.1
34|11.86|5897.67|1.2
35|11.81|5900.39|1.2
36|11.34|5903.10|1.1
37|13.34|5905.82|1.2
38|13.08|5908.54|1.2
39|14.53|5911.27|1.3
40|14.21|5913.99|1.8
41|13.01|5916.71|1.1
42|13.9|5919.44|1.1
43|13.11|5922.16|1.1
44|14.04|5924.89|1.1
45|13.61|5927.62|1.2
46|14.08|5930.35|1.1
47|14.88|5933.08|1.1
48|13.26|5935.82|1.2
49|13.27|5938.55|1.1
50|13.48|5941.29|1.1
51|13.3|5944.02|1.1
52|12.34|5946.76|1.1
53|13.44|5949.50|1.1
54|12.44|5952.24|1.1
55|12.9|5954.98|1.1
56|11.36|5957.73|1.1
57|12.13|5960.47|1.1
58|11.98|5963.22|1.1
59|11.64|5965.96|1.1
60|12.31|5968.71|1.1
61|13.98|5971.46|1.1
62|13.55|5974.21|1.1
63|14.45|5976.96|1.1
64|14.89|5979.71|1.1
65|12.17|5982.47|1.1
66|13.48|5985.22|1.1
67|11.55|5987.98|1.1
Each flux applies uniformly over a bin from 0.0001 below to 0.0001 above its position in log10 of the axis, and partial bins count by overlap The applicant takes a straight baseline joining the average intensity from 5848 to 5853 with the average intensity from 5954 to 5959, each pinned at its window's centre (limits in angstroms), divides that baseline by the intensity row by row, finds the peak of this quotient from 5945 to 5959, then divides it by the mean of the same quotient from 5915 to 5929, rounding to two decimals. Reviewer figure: 1.18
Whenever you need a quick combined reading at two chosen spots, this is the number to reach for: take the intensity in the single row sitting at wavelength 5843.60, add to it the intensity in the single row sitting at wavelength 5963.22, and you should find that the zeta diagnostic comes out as 25.6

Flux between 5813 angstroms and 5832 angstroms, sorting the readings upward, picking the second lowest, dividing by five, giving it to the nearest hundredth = 2.73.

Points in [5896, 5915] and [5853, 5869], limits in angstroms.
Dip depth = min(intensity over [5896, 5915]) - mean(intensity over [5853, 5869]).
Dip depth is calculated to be -2.9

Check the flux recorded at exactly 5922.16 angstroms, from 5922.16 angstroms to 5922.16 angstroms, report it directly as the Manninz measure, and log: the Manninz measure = 13.11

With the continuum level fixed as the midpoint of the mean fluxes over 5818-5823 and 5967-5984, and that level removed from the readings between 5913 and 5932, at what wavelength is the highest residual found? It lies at 5913.99 angstroms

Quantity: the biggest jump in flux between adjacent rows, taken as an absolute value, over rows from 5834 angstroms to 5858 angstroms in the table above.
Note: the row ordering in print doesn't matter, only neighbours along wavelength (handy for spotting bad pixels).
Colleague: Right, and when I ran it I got 2.2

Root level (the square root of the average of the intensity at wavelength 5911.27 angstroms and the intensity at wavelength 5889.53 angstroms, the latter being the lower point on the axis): 3.80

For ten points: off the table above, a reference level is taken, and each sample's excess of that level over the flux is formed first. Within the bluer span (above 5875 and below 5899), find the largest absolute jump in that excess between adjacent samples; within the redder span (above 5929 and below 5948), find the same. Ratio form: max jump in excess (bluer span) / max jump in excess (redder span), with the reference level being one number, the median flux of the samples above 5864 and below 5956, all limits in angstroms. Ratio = 4.0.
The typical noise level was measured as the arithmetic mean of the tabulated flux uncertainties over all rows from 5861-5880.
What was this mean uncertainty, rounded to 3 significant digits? 1.20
